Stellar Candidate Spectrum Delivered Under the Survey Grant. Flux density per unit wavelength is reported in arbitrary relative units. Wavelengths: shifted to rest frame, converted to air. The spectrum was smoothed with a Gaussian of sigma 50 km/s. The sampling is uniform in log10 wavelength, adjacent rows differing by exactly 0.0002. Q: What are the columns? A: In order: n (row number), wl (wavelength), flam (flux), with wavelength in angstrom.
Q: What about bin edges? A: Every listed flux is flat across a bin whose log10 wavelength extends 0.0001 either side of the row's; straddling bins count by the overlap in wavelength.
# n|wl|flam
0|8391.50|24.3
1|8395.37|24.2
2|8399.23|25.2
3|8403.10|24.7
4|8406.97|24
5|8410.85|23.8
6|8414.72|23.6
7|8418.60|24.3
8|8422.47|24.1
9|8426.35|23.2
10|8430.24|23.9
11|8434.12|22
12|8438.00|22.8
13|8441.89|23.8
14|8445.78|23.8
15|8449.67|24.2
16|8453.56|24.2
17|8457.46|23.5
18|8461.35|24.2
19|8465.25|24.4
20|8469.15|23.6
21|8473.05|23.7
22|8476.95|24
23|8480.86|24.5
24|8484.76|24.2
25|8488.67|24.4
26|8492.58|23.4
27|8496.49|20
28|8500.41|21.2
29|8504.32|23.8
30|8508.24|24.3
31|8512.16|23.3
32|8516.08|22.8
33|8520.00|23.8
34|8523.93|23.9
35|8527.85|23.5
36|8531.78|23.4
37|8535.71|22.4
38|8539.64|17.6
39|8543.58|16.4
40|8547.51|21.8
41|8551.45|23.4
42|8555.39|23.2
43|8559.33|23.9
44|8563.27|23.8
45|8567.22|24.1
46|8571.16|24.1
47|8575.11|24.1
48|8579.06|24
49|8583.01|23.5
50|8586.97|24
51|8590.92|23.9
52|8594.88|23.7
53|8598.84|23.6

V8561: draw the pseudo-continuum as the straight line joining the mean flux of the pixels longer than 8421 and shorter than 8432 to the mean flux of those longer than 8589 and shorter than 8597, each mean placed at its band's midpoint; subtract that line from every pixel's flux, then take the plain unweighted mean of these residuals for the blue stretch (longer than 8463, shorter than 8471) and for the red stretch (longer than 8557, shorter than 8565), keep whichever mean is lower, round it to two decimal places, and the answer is 0.06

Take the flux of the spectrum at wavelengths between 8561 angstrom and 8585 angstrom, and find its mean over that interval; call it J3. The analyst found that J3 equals 23.9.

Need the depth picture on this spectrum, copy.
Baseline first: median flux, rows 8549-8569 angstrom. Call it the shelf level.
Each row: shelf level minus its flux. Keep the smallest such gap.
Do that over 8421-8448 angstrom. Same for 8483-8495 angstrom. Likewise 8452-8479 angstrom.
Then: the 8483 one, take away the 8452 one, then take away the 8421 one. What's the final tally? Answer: 0.30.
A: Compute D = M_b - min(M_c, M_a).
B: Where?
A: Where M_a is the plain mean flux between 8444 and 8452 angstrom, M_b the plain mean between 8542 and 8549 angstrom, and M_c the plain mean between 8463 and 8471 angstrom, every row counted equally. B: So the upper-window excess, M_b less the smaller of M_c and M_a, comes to -4.9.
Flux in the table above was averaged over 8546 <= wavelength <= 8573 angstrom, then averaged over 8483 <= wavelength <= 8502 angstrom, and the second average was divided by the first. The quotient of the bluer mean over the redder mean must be 0.96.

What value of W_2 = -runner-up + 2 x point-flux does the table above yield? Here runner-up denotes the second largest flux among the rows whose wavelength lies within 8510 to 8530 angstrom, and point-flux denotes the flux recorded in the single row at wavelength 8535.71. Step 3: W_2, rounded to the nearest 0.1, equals 21.0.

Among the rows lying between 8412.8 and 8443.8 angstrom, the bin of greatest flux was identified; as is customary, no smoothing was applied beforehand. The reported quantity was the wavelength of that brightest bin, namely 8418.60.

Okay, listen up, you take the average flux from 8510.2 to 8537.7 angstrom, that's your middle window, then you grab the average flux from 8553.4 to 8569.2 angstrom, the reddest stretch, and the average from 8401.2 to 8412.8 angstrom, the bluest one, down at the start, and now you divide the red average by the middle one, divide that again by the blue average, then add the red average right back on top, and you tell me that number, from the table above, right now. 23.8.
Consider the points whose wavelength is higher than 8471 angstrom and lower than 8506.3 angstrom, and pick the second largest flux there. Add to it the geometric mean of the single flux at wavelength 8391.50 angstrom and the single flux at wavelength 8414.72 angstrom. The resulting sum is 48.3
